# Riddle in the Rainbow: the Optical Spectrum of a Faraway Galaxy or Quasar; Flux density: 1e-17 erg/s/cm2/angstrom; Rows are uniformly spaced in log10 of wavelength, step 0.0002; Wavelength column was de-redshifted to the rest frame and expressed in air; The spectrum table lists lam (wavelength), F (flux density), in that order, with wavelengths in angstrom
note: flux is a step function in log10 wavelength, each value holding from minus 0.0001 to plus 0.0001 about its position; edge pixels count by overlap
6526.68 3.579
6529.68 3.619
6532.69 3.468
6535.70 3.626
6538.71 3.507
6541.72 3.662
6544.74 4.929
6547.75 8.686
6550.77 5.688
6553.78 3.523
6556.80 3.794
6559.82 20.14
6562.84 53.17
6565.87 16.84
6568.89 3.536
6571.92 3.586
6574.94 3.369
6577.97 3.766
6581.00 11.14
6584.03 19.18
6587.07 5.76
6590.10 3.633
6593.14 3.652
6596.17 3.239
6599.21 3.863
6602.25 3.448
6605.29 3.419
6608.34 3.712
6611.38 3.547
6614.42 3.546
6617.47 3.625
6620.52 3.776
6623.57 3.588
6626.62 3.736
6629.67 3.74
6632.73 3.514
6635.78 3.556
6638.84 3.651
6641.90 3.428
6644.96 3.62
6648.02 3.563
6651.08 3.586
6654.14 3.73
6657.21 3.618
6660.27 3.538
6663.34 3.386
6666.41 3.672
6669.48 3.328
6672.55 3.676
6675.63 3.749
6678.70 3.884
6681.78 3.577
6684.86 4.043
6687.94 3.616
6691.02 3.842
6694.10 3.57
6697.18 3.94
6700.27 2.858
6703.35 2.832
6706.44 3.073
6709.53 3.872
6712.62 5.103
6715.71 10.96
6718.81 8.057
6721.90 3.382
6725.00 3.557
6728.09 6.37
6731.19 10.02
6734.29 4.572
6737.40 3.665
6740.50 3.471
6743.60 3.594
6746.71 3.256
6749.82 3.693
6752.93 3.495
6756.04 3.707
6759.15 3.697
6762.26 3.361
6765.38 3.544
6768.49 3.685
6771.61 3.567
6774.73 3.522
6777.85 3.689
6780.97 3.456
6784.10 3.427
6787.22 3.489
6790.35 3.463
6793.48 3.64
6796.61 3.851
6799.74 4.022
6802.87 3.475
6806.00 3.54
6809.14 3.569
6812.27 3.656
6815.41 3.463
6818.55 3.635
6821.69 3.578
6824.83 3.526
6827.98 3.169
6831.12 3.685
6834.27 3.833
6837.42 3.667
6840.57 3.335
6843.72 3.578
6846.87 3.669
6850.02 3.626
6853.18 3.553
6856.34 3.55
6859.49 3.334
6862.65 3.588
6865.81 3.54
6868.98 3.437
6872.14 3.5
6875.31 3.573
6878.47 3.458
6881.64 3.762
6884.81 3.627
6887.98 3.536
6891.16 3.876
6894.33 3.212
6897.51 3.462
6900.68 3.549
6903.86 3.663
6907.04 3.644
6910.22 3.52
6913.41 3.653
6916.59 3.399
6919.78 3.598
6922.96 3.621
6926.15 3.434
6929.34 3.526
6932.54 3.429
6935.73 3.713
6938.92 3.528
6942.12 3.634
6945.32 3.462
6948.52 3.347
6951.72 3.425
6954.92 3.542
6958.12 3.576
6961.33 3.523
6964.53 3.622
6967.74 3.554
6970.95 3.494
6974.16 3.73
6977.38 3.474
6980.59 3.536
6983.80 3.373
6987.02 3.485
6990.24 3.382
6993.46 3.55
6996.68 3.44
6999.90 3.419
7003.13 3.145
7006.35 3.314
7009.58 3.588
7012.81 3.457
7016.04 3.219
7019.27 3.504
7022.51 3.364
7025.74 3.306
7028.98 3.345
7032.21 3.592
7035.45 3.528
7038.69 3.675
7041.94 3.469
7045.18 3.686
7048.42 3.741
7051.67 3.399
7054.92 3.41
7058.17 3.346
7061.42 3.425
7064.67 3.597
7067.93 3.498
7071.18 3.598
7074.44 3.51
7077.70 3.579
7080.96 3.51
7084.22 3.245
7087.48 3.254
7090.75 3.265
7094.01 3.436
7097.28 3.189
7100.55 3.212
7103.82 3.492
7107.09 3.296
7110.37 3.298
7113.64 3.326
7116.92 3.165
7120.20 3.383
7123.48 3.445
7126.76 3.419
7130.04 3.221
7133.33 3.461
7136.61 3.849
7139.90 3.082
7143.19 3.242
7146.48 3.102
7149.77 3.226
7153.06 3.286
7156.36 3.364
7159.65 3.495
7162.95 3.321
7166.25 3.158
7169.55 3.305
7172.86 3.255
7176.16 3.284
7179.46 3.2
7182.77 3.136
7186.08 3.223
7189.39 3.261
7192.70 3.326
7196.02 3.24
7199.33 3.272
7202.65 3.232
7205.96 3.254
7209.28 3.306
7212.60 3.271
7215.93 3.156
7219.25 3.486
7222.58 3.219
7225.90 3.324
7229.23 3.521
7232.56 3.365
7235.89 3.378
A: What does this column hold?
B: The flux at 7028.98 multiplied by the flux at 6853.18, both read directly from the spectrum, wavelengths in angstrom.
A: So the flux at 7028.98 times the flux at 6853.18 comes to 11.9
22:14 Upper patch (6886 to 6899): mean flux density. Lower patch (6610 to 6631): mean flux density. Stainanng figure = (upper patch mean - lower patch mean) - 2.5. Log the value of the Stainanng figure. -2.63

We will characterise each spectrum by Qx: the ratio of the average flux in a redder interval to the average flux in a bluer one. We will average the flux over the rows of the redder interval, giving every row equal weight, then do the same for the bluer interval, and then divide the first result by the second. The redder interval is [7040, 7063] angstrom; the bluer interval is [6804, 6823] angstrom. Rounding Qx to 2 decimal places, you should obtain 0.98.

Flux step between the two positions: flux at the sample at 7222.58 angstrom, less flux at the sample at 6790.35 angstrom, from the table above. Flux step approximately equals -0.24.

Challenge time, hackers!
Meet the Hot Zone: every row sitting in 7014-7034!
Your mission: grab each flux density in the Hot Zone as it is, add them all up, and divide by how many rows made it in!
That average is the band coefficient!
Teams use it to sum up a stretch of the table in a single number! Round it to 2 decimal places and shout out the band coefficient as 3.39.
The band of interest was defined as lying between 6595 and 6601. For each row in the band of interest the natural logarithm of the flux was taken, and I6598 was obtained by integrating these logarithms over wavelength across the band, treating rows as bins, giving 8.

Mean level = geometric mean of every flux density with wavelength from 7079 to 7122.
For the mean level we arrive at 3.31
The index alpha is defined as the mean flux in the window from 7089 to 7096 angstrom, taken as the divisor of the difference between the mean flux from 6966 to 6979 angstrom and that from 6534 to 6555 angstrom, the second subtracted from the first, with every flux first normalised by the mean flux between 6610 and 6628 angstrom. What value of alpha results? -0.37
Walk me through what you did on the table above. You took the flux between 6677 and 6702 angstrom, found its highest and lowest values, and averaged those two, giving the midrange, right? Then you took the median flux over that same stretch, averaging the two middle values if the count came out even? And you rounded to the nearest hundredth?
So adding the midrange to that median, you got 7.18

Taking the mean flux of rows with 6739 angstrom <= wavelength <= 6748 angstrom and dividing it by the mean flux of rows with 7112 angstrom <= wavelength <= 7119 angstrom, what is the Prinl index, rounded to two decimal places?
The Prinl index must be 1.06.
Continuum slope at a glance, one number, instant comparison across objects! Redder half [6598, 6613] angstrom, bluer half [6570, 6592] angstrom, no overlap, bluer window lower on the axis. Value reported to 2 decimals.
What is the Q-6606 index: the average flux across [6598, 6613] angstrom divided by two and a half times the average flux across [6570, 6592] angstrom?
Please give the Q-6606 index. 0.20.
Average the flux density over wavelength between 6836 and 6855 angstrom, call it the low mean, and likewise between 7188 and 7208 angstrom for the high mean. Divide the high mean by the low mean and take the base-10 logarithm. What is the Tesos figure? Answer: -0.039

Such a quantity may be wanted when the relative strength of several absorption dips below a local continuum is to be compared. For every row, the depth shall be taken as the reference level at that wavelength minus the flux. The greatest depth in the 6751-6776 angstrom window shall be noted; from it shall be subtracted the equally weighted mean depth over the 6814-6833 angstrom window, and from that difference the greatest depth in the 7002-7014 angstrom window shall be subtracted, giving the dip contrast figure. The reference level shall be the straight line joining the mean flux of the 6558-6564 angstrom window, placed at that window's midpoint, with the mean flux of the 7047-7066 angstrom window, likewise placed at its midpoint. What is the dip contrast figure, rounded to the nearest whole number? 1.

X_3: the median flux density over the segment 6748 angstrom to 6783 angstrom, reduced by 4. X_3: -0.43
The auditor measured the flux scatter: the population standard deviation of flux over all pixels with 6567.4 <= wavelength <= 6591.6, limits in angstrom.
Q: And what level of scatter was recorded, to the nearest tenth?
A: 5.3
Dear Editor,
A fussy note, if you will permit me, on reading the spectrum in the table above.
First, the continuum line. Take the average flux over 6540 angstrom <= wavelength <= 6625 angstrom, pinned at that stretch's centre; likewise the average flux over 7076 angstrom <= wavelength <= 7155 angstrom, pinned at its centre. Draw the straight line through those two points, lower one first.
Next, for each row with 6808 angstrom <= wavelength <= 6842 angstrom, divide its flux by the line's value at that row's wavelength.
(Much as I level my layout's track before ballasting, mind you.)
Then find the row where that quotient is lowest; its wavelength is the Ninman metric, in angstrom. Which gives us 6827.98 angstrom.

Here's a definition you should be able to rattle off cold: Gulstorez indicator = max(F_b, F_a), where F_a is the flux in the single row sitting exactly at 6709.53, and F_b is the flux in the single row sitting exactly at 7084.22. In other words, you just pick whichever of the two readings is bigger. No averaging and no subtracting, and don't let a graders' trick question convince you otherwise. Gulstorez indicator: 3.9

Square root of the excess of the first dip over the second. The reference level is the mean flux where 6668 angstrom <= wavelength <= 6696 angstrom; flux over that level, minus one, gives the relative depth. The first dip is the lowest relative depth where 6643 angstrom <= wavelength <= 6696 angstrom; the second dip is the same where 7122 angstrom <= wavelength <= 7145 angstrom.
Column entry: 0.26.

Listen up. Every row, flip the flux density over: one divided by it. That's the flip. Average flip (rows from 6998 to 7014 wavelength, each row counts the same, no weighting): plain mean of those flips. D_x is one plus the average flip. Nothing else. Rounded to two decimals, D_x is 1.30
